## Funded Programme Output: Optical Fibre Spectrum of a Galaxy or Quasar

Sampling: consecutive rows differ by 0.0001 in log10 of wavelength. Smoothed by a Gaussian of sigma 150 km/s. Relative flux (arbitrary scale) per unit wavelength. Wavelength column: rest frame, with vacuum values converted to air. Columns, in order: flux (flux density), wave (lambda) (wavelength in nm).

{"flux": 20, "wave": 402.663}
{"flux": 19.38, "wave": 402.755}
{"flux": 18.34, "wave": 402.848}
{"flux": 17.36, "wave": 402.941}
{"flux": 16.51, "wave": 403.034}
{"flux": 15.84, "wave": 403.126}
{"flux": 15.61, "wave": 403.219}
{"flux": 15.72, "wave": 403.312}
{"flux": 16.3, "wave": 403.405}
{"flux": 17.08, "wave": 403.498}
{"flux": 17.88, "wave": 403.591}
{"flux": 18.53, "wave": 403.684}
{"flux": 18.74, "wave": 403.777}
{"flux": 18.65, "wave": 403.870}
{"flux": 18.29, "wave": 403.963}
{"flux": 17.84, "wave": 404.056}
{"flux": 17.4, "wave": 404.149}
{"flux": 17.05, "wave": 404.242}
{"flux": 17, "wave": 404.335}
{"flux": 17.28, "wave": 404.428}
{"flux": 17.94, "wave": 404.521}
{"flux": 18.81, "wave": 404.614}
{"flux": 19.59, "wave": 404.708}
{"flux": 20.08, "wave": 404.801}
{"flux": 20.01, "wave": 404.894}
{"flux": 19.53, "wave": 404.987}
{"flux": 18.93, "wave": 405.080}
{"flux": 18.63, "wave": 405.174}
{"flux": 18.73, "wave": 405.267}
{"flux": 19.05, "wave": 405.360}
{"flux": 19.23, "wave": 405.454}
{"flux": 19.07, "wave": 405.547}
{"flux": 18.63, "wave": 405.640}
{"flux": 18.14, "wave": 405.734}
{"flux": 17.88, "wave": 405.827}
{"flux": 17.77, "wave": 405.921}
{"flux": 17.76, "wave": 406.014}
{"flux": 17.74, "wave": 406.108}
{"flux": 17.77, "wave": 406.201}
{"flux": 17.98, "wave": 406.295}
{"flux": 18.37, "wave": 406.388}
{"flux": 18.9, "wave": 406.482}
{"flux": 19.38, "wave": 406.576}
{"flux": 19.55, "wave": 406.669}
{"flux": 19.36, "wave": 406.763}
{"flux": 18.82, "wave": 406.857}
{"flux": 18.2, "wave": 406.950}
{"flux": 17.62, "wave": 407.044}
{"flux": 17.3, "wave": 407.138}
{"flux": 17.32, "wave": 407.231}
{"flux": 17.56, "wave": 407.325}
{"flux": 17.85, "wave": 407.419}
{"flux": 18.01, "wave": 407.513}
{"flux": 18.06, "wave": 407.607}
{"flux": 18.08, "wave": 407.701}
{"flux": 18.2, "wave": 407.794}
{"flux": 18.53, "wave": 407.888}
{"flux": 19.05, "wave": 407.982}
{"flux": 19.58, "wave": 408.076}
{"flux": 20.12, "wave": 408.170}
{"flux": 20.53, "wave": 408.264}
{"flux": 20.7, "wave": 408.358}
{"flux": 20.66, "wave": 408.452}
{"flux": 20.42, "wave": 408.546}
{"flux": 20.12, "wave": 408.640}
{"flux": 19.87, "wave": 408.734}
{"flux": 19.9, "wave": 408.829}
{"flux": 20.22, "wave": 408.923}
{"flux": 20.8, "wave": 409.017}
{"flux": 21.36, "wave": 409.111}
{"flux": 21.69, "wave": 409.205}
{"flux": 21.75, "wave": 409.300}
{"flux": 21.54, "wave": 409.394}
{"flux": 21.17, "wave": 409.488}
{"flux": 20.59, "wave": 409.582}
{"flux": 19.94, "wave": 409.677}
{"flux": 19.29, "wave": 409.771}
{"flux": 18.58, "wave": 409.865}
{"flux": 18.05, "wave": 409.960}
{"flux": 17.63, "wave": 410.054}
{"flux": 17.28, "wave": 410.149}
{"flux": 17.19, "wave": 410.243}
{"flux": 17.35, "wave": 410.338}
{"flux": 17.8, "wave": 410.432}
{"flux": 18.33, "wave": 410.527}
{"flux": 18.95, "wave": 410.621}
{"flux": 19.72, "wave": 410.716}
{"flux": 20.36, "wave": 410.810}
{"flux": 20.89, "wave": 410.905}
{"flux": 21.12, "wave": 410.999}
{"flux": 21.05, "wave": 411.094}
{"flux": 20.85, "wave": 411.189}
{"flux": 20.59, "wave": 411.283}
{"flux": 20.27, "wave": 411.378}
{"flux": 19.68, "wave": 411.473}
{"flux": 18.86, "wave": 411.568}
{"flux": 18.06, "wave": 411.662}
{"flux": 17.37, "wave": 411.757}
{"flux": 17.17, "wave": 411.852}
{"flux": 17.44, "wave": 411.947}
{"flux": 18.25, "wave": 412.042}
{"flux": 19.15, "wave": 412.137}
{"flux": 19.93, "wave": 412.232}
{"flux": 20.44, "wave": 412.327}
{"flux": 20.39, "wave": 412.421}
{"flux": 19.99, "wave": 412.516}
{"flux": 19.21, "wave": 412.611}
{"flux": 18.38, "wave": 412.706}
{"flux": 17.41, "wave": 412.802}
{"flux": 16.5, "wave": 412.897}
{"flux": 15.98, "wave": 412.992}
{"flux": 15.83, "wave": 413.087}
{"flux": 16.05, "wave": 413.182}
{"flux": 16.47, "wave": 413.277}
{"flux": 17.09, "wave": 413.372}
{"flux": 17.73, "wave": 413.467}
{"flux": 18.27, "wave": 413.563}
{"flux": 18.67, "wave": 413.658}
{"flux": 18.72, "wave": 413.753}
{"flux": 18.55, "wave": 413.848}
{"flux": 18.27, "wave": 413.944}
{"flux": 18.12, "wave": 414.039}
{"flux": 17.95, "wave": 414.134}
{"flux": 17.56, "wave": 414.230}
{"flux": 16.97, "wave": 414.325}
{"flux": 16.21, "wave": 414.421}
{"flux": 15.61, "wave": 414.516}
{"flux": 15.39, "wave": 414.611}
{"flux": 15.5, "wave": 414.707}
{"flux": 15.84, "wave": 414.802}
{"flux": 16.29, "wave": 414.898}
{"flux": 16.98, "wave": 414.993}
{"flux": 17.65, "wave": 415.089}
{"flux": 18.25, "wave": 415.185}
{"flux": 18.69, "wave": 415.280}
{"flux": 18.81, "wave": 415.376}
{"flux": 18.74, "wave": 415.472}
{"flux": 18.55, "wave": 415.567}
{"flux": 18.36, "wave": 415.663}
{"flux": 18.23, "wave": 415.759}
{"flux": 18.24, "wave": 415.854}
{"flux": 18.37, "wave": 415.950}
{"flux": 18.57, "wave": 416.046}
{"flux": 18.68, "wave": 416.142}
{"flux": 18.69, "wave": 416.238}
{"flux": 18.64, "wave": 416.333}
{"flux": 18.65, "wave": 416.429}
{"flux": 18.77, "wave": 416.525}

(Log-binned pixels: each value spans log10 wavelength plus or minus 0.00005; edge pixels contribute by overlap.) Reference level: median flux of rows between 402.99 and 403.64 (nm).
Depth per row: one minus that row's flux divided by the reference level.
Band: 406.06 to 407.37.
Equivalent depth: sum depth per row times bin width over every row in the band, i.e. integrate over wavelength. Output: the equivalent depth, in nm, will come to -0.16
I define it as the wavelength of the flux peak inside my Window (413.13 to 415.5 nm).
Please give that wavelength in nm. 415.376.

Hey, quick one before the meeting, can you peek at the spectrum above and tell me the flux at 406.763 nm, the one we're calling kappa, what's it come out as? 19.36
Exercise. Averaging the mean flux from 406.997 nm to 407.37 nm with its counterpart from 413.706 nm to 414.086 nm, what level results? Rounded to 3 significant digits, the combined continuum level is 17.9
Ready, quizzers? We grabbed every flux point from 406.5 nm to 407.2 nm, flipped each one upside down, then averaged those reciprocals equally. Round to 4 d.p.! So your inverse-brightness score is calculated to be 0.0539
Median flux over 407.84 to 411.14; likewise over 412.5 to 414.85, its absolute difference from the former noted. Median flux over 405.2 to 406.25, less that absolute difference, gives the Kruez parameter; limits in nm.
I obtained 15.4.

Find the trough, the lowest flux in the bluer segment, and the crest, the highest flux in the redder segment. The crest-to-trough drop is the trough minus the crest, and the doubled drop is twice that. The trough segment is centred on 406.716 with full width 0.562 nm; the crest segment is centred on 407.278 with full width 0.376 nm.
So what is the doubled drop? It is 1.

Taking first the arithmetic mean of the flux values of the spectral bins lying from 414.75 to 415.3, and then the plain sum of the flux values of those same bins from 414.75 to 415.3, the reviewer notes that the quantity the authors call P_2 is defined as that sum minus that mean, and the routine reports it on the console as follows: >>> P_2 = 86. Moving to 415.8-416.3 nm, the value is 74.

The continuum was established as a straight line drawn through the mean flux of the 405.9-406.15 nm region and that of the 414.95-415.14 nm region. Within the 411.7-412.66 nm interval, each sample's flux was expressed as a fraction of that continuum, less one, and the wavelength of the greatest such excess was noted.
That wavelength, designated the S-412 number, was 412.327 nm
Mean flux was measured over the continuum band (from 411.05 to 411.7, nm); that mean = 19.9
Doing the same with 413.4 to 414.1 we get 18.3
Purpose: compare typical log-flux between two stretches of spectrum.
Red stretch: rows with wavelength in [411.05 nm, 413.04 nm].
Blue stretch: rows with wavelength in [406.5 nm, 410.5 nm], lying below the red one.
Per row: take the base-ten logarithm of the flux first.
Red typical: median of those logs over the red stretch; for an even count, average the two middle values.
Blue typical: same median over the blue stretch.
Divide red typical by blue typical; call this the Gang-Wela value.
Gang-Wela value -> 1.00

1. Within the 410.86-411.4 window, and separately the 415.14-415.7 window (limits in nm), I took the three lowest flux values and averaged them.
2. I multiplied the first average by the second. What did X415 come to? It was 378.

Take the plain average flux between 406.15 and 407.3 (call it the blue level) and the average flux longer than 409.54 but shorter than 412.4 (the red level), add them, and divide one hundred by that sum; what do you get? 2.67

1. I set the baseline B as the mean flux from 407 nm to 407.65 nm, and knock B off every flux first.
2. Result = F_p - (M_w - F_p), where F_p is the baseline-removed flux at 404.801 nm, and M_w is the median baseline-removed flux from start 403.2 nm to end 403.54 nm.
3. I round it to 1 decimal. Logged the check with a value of 6.5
